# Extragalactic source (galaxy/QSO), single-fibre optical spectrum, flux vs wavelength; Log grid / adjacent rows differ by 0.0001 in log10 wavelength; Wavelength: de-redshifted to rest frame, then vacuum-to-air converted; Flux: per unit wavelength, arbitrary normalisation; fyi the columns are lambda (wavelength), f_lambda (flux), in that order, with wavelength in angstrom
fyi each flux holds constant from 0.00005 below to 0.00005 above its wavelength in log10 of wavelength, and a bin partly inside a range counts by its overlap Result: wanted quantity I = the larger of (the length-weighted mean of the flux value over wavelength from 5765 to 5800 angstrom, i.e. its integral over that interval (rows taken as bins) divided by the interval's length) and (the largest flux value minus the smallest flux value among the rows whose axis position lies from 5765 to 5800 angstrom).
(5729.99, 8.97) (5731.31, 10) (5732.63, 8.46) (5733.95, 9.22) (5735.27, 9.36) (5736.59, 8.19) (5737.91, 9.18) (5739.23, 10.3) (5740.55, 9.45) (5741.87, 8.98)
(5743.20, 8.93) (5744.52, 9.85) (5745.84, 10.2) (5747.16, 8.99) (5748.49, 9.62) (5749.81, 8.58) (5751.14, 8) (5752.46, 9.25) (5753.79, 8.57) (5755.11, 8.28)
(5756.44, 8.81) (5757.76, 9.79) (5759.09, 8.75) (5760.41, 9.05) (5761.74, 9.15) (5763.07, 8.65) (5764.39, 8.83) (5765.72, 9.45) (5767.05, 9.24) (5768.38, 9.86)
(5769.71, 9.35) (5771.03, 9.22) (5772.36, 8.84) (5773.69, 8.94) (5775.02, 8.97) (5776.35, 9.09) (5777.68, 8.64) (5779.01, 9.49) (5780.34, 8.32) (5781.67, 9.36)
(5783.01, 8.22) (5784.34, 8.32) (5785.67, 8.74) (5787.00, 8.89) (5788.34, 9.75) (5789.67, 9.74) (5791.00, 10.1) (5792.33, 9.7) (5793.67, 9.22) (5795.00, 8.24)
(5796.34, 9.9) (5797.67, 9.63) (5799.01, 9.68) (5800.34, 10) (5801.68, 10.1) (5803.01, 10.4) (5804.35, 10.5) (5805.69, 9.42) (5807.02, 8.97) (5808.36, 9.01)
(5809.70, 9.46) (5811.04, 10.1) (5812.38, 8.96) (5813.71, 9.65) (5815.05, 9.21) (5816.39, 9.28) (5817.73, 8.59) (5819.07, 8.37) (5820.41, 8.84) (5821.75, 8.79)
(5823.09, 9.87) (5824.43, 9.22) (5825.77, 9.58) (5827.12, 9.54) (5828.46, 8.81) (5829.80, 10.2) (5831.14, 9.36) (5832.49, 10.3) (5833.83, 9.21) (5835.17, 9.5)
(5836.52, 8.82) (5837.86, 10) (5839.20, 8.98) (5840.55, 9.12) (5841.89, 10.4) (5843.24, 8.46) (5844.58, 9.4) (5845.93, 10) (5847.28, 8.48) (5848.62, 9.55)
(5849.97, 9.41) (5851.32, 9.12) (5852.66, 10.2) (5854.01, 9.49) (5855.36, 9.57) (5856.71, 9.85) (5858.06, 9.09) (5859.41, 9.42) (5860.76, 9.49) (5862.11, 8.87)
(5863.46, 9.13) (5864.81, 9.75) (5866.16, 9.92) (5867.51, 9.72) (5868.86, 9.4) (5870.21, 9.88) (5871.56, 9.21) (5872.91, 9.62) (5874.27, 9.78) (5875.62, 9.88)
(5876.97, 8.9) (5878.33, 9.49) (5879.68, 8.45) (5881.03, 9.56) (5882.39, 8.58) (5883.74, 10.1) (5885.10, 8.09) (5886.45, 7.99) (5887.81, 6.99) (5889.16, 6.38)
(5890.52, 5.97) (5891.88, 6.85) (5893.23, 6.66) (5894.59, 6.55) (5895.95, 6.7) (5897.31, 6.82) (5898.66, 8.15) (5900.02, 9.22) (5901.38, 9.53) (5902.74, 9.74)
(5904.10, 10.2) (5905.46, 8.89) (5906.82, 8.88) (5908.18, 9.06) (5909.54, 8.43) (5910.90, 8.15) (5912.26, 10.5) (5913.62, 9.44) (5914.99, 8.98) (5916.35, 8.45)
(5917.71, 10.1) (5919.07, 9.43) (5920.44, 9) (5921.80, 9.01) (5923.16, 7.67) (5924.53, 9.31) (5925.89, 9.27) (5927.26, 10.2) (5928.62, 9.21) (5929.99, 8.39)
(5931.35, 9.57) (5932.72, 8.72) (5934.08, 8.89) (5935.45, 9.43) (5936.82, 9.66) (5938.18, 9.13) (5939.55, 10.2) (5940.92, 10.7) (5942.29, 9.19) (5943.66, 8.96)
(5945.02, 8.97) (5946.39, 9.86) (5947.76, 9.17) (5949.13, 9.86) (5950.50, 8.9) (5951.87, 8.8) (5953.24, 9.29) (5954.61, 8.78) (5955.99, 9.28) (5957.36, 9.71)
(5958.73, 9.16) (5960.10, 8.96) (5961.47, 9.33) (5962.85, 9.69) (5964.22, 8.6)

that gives 9.20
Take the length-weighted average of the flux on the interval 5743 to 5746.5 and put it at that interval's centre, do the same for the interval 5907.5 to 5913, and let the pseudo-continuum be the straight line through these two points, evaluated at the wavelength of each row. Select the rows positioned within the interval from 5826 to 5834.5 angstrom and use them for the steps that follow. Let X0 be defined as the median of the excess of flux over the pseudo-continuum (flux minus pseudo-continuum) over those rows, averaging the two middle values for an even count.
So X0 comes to 0.05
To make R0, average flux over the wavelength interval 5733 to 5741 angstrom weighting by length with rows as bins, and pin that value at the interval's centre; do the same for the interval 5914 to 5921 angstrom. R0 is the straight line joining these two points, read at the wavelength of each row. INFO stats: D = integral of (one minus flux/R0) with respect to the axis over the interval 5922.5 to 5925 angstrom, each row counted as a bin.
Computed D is 0.21 angstrom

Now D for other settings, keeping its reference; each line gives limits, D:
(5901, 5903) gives -0.09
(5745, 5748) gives -0.12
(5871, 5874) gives -0.09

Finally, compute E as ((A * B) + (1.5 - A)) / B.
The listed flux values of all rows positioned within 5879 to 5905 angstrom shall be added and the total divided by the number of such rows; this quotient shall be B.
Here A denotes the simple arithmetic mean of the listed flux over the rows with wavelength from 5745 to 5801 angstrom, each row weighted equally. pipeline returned 8.2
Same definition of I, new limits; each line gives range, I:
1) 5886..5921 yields 8.35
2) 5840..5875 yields 9.48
